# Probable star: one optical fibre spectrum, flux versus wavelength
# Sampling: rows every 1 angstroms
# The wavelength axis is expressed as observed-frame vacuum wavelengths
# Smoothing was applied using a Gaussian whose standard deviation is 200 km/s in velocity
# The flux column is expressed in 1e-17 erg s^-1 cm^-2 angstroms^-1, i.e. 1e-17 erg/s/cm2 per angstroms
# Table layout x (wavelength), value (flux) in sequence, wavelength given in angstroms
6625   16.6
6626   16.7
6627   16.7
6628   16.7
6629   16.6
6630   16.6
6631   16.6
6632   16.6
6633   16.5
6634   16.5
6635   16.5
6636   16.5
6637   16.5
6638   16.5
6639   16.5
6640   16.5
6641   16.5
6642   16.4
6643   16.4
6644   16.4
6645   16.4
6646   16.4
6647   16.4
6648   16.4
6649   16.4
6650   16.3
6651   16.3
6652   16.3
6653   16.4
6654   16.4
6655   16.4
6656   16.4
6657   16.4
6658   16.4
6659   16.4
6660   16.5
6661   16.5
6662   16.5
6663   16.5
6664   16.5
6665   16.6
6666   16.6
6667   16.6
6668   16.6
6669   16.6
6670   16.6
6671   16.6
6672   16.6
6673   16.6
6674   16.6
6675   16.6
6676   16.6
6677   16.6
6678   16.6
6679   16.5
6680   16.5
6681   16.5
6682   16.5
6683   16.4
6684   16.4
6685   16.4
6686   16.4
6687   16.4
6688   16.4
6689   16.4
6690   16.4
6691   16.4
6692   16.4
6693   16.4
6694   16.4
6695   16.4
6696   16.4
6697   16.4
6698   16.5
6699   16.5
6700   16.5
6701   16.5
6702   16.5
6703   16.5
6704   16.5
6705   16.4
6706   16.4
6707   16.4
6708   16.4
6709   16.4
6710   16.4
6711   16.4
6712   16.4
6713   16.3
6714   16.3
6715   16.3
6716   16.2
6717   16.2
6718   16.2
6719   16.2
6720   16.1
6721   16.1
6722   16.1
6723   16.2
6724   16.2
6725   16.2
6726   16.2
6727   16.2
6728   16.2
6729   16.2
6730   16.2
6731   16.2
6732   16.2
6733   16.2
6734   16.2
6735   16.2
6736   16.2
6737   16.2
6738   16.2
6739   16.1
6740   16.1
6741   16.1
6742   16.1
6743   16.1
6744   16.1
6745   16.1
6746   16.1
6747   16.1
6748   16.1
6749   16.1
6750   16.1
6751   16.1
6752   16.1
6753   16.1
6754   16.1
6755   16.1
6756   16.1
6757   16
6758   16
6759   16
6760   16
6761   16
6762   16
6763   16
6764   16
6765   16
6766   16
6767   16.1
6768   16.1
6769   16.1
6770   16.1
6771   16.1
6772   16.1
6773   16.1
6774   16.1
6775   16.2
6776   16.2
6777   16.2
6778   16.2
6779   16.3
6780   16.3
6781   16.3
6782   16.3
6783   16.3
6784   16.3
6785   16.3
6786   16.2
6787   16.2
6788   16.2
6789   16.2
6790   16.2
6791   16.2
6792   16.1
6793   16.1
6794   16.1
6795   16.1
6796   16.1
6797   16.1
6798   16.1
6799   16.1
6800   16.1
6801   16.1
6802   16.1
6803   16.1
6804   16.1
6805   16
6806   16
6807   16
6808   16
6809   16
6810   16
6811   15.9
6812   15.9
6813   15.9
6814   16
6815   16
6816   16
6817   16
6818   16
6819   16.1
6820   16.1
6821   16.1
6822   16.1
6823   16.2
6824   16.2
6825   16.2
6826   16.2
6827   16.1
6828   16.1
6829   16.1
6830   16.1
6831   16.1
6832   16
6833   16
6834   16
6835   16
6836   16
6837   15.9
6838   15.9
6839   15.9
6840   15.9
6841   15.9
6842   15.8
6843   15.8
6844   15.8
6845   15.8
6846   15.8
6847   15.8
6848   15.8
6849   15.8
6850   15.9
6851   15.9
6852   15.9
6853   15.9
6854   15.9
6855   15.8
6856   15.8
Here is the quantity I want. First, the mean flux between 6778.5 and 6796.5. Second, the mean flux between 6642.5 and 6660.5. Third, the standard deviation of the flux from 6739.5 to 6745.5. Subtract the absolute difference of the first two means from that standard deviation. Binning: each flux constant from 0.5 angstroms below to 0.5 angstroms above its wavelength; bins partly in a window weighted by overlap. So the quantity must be -0.18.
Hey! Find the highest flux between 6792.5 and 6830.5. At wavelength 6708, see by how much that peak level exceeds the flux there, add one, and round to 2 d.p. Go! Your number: 0.80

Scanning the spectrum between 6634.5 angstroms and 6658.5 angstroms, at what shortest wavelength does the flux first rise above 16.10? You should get 6635 angstroms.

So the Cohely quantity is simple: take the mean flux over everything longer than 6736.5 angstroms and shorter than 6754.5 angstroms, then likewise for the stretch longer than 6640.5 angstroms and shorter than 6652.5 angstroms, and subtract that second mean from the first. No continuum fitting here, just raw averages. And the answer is -0.27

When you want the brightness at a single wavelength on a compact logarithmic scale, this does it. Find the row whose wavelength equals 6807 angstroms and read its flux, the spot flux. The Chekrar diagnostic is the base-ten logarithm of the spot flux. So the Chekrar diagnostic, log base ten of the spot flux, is 1.20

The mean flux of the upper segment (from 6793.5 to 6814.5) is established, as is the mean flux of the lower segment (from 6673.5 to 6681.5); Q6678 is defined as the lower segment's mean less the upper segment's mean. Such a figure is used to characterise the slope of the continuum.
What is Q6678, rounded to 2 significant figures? 0.52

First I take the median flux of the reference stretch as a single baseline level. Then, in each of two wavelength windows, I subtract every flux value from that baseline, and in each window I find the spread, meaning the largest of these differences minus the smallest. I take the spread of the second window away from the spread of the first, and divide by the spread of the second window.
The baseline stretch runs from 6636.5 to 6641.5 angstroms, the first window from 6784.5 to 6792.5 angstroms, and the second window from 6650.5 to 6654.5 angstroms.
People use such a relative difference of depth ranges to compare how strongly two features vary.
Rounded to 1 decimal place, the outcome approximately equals 1.0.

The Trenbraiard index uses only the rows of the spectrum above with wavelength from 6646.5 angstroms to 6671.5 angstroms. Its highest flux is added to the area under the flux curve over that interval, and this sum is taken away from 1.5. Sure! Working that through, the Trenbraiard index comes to -427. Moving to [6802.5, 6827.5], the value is -416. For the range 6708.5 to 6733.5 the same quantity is -421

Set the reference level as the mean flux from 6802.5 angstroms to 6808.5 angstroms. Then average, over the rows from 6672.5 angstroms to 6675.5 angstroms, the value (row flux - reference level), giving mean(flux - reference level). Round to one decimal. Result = 0.6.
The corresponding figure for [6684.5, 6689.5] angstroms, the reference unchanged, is 0.4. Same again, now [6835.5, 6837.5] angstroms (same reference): -0.1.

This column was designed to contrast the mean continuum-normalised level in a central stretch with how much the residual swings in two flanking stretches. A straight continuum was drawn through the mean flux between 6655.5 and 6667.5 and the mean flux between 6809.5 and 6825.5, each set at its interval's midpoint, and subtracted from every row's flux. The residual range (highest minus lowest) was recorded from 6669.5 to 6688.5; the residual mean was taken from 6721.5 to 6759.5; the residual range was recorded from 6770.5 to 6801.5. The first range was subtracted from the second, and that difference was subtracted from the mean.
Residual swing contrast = -0.19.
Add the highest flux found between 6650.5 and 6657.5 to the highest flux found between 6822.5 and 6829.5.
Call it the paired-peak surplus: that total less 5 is 27.6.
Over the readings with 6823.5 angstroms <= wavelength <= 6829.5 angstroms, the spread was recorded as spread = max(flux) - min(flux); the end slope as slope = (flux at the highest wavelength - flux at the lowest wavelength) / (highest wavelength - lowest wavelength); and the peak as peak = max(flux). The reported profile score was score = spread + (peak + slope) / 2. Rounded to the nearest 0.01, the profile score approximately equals 8.19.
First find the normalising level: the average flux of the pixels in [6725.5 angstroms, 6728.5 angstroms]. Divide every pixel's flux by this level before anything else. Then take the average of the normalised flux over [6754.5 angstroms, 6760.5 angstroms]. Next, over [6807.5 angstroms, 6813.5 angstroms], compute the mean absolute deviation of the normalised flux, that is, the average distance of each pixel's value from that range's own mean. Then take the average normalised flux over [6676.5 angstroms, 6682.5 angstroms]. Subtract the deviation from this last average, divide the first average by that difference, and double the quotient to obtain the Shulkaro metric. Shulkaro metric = 1.95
